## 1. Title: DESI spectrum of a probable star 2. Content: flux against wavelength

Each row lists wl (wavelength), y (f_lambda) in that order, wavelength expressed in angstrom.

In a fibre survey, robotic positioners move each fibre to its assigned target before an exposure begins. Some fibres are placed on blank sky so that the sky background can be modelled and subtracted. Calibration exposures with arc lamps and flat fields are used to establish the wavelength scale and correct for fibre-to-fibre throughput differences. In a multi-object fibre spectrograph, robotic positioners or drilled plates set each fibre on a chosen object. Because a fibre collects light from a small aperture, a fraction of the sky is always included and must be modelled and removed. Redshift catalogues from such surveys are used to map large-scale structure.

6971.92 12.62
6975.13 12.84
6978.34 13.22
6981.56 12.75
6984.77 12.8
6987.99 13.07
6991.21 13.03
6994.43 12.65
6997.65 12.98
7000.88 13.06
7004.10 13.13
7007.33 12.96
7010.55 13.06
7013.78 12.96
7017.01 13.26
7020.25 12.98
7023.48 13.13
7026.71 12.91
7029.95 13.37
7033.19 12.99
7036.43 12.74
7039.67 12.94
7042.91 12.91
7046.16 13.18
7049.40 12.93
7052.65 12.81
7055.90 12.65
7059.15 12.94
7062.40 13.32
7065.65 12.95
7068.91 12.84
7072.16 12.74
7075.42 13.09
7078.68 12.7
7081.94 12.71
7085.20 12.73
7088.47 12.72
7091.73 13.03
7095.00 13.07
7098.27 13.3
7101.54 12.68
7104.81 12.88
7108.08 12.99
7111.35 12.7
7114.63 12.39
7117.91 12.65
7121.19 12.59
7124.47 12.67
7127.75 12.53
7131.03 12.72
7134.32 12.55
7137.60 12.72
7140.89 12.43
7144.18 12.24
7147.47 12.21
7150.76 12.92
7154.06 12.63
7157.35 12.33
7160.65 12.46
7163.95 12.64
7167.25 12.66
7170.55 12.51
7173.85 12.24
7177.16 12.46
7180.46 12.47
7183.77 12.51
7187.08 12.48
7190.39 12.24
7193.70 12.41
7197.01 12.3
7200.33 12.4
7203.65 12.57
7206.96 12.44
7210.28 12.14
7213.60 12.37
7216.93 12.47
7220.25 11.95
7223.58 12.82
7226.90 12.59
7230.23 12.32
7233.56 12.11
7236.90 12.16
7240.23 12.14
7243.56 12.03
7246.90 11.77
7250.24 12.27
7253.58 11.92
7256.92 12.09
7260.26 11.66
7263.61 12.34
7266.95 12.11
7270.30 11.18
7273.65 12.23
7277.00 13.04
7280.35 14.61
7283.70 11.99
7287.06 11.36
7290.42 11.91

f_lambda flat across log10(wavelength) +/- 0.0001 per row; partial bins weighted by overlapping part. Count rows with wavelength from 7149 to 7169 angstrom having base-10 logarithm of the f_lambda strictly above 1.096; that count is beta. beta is 4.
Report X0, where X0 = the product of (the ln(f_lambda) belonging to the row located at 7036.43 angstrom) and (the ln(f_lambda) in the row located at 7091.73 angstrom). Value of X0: 6.53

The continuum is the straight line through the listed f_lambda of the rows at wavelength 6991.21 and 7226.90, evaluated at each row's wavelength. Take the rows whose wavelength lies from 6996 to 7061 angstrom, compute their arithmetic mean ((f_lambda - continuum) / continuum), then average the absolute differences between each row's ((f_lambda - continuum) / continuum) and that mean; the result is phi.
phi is 0.009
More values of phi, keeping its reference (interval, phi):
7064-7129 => 0.013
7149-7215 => 0.009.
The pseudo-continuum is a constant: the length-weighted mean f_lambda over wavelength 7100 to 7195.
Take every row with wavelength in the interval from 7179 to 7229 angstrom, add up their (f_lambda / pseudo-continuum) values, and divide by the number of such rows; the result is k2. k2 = 0.99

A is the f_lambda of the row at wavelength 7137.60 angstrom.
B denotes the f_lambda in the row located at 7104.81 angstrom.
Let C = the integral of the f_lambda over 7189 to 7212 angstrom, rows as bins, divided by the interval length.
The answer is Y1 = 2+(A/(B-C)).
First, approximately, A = 12.72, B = 12.88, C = 12.4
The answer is 27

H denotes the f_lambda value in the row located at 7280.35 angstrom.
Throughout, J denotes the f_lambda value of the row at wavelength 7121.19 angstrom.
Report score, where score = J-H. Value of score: -2.0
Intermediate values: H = 14.61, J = 12.59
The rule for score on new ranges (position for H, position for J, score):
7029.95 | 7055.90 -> -0.7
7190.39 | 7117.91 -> 0.4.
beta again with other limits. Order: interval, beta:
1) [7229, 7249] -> 0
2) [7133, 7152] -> 3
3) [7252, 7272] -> 0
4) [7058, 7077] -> 6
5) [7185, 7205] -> 2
